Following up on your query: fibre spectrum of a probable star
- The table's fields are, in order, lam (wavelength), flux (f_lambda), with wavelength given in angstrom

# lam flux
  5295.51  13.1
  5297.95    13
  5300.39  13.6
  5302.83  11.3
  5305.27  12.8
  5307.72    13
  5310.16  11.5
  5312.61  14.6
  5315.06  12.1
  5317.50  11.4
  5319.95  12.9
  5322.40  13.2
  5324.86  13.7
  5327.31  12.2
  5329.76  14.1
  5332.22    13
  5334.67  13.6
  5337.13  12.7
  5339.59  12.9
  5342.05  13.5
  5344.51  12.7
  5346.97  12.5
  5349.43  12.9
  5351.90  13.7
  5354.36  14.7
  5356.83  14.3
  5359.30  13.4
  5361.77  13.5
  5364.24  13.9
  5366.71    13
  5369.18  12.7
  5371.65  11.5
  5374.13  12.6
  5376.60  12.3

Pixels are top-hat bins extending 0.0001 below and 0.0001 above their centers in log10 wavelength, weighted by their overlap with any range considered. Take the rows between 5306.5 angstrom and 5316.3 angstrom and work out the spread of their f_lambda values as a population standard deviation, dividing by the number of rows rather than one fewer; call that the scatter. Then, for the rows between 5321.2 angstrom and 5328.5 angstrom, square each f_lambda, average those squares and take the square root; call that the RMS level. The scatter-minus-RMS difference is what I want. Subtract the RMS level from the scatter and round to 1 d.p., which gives -11.9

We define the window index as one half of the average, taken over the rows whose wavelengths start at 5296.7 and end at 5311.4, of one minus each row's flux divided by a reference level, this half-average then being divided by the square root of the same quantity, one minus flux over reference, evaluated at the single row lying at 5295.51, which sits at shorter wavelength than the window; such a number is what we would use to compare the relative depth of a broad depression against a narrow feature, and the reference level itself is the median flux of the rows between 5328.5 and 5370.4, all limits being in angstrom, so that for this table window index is 0.22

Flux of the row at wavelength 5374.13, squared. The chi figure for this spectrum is 159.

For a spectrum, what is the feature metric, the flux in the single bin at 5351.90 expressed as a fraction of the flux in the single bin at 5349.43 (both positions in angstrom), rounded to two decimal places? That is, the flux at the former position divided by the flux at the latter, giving 1.06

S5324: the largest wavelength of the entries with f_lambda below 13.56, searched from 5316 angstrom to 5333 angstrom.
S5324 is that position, 5332.22 angstrom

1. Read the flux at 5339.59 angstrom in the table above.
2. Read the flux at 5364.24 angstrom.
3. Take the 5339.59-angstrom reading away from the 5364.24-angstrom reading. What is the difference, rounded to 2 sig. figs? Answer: 1.0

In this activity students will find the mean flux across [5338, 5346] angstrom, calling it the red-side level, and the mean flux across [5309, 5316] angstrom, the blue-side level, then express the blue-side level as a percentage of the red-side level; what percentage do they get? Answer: 98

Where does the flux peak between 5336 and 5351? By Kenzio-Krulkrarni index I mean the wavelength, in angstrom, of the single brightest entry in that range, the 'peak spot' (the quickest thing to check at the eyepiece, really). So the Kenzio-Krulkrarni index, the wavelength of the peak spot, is 5342.05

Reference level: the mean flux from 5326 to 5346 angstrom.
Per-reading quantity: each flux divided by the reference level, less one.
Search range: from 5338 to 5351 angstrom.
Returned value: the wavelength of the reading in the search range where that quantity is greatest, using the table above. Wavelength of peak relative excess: 5342.05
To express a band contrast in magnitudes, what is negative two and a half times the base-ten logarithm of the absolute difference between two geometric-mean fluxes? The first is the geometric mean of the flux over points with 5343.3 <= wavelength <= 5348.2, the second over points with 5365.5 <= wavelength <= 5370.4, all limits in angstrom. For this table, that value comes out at 1.5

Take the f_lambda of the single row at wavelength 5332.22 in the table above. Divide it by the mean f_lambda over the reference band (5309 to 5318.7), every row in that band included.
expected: 1.05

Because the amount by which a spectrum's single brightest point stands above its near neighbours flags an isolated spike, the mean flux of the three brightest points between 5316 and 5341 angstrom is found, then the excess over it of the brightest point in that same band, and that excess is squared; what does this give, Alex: 0.1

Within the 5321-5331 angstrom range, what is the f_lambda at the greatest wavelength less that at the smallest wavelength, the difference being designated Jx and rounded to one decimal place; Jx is 0.9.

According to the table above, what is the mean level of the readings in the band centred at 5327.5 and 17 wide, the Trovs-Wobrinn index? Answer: 13.2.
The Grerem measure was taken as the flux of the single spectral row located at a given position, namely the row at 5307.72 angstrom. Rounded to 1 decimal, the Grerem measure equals 13.0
